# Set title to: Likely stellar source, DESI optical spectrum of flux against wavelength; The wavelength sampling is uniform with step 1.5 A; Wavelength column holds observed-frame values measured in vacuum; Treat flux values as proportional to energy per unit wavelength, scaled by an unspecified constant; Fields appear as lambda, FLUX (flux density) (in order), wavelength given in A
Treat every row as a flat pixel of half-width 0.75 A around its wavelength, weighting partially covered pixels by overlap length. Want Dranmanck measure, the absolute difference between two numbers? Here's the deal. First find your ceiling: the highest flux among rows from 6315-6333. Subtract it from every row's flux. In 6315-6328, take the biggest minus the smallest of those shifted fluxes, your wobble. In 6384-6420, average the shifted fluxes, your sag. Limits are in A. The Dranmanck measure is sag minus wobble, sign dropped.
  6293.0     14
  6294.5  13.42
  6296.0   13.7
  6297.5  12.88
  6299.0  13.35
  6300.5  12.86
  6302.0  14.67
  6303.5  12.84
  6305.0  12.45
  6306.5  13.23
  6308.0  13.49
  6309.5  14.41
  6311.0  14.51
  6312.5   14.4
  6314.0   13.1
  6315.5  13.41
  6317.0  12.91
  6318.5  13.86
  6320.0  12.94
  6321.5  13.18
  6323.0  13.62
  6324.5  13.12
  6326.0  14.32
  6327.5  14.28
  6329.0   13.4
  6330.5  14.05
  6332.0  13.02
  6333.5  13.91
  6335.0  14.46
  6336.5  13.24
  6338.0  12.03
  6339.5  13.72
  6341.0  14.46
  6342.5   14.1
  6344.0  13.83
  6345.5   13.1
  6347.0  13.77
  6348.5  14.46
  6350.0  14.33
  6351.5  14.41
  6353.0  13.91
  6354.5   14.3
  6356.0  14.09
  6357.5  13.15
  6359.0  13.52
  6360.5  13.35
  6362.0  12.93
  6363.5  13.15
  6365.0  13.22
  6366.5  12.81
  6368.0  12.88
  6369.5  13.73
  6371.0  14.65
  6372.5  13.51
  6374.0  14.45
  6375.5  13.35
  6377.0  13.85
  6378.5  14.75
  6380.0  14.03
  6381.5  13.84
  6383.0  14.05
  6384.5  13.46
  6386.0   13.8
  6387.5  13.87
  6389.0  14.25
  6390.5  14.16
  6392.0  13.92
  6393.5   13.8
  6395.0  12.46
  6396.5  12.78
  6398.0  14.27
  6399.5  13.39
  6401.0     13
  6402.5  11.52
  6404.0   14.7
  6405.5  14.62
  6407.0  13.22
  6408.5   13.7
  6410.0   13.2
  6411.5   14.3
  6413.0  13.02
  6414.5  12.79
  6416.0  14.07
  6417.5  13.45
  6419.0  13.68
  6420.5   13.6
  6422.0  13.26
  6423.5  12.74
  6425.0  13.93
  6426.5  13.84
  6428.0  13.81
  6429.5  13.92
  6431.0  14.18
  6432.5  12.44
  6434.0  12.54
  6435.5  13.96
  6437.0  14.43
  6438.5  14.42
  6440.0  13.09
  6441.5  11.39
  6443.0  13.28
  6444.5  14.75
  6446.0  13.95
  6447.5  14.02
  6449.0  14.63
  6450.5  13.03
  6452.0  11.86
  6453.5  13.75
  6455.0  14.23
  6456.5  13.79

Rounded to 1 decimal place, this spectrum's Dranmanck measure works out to 2.2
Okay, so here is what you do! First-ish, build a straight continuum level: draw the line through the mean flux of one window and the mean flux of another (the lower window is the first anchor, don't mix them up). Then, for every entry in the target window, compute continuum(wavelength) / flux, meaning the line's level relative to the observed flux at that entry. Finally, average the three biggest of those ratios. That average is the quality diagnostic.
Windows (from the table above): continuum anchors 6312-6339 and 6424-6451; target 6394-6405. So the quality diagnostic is 1.11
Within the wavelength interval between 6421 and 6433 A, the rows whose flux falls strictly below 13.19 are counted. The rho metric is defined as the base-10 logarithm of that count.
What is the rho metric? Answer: 0.30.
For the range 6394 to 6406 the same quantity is 0.60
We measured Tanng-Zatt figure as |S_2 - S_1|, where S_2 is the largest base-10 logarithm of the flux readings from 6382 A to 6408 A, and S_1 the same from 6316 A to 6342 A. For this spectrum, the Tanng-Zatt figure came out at 0.007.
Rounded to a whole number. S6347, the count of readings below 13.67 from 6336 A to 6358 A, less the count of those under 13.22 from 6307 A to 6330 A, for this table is -1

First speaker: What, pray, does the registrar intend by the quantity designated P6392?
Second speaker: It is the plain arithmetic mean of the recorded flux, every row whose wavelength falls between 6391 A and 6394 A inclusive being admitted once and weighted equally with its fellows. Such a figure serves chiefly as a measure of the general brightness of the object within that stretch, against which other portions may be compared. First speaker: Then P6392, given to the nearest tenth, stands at 13.9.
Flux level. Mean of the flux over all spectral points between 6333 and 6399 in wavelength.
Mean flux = 13.7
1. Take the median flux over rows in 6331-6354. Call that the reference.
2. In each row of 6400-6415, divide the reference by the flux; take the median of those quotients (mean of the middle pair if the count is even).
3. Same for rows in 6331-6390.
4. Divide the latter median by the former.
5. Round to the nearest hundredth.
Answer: 0.96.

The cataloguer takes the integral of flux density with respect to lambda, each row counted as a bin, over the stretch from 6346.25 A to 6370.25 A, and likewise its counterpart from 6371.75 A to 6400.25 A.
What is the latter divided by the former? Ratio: 1.2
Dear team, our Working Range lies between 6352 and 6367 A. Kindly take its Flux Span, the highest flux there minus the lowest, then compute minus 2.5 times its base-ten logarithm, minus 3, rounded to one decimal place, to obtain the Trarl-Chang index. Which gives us -3.4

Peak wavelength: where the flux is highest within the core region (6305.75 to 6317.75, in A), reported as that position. 6311.0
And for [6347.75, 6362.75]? 6348.5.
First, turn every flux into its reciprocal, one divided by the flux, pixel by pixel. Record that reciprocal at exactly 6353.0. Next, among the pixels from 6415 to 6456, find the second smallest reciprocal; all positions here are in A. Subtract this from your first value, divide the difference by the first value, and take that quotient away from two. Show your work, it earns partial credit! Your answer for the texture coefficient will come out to 1.95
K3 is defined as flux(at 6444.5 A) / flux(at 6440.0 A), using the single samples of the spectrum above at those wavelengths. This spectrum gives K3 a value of 1.13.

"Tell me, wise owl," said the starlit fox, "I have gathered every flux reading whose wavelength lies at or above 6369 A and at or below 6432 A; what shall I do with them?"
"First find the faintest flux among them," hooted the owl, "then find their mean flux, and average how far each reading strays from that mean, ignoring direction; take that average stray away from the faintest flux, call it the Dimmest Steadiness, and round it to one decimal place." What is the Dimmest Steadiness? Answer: 11.0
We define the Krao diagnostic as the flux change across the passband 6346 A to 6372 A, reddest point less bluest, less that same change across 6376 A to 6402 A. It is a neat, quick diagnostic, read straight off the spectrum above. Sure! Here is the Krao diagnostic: 1.7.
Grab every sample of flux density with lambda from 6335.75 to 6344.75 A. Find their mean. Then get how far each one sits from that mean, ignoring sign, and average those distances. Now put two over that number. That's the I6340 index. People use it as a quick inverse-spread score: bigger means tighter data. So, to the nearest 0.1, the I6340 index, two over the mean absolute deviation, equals 3.2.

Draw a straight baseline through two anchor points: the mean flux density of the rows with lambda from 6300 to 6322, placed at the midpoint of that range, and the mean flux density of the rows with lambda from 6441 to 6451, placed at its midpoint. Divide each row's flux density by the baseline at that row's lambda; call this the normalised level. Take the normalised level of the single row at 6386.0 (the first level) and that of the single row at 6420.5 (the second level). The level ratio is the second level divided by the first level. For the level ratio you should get 0.98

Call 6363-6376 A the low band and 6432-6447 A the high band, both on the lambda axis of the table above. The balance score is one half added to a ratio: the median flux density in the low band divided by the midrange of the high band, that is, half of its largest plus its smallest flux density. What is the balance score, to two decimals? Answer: 1.52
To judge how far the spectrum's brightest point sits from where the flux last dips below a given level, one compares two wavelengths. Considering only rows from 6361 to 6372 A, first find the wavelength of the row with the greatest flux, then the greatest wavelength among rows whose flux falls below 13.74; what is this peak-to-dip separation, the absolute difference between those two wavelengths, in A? 1.5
